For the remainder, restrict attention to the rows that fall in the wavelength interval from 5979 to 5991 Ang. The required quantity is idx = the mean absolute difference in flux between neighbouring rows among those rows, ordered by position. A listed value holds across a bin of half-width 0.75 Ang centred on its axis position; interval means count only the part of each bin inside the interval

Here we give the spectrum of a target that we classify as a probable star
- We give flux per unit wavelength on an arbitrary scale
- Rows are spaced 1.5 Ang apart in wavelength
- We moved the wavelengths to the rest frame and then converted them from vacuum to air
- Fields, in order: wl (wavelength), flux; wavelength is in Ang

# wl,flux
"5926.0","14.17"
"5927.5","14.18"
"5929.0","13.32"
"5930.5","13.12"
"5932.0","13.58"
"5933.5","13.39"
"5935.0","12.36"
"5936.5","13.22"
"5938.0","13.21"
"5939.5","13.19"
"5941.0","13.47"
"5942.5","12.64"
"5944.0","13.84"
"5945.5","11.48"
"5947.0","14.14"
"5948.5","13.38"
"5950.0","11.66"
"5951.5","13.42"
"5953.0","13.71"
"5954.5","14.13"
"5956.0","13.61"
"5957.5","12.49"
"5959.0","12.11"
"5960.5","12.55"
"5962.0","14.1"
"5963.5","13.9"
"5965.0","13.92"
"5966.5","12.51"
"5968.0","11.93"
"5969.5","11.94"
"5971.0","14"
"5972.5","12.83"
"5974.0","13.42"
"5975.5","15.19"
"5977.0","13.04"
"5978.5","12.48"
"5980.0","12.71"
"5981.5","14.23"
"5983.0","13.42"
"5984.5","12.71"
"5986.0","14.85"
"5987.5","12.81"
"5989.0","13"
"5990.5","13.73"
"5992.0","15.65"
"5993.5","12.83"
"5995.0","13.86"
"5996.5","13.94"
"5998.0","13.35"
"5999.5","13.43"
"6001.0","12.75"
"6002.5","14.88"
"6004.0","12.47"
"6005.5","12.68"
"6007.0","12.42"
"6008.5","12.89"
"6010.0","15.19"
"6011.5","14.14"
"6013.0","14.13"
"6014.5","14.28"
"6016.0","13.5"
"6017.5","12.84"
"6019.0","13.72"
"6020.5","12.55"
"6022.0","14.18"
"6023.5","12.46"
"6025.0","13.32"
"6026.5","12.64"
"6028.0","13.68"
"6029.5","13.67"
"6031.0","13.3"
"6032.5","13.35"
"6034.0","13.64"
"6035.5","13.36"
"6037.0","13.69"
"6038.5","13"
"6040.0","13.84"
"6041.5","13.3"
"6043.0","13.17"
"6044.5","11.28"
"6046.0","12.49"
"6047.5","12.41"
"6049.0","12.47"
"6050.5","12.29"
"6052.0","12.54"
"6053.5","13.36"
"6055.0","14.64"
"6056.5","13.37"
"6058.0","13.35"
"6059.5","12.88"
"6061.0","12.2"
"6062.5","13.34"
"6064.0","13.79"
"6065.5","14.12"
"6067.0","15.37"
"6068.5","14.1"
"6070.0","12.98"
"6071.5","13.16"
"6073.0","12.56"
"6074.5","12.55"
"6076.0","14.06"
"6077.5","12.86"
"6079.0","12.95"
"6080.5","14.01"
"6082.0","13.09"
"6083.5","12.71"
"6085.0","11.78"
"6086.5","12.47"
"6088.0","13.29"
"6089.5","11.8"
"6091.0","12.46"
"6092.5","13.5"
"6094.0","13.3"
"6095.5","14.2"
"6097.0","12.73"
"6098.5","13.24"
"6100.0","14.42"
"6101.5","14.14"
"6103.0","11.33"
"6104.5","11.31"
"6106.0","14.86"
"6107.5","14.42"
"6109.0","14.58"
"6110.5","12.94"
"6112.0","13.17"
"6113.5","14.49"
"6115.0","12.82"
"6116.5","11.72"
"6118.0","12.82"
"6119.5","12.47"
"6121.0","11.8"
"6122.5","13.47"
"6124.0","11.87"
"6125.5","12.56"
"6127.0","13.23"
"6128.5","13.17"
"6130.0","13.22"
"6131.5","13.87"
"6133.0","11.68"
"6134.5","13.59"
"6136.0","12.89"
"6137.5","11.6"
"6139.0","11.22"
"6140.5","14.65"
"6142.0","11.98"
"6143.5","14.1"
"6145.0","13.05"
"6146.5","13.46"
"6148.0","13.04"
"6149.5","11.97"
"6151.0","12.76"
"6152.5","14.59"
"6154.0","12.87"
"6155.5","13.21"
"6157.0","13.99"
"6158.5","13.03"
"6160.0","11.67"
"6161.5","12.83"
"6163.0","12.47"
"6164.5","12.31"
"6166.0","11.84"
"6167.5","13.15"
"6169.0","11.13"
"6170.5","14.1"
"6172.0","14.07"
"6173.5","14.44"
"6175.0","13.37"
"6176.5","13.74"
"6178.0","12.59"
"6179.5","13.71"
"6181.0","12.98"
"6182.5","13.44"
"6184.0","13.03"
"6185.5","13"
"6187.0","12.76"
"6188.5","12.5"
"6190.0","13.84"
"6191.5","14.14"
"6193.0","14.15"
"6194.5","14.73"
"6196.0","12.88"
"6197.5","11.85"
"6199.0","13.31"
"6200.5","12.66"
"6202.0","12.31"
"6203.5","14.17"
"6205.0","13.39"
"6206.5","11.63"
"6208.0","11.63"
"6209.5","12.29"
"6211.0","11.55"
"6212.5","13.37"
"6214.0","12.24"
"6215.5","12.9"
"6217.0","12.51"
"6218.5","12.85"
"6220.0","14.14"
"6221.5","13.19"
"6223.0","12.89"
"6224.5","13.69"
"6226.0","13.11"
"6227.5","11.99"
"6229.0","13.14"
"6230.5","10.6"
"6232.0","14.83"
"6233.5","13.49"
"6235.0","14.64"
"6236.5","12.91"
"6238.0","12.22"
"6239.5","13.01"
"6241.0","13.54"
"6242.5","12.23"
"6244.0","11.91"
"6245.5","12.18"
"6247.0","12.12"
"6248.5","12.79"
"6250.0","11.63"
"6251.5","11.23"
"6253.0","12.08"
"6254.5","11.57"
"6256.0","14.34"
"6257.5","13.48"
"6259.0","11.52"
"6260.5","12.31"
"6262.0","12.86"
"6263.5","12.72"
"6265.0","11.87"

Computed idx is 1.16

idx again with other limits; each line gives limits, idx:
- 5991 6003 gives 1.06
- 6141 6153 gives 1.10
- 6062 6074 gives 0.74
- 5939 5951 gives 1.40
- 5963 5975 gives 0.83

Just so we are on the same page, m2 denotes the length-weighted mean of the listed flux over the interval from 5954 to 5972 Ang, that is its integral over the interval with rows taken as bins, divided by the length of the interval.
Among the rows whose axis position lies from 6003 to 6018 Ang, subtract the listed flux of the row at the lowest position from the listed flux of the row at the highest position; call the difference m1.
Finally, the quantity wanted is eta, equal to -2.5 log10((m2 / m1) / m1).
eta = -5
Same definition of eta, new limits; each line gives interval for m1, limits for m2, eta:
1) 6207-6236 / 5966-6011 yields 0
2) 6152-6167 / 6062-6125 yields -1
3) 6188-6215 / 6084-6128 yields -6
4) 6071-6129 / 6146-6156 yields -13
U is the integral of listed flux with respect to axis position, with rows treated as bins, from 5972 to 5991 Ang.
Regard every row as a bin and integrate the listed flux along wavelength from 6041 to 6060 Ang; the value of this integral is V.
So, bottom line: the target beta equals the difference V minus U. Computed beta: -10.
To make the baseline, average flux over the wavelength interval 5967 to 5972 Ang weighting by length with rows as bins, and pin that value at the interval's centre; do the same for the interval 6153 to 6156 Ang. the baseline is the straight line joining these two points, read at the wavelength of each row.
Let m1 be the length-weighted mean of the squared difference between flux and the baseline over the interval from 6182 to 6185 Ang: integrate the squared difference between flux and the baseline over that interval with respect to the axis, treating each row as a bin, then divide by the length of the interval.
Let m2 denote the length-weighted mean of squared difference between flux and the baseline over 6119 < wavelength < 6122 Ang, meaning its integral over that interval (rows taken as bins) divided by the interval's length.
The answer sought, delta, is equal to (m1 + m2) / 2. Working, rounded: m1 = 0.0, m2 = 0.9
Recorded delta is 0.5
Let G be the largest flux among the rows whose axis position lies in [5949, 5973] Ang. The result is 14.13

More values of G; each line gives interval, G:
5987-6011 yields 15.65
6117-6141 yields 14.65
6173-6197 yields 14.73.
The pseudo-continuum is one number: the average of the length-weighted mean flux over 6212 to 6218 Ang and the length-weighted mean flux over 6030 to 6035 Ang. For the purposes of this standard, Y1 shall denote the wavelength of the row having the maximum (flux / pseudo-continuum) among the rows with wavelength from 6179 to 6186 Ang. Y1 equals 6179.5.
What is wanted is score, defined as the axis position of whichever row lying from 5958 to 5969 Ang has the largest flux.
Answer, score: 5962.0 Ang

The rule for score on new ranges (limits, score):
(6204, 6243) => 6232.0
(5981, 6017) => 5992.0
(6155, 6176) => 6173.5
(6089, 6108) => 6106.0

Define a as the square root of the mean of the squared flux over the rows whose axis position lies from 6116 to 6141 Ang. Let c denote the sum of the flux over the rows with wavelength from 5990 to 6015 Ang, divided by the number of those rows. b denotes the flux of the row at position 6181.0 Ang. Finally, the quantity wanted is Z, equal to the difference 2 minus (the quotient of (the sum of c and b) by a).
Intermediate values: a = 12.7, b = 12.98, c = 13.7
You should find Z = -0.09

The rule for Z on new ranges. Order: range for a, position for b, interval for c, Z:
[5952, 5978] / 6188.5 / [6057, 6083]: 0.05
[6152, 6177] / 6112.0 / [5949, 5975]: 0.00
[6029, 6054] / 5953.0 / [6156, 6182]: -0.05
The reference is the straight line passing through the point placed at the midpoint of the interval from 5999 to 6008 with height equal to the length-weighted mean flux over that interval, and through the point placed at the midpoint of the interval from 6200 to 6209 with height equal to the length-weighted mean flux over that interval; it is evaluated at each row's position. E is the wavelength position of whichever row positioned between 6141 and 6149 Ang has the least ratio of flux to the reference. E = 6142.0 Ang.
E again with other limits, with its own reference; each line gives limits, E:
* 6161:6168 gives 6166.0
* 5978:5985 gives 5978.5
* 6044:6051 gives 6044.5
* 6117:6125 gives 6121.0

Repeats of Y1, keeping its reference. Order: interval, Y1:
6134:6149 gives 6140.5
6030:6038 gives 6037.0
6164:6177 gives 6173.5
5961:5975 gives 5962.0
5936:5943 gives 5941.0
